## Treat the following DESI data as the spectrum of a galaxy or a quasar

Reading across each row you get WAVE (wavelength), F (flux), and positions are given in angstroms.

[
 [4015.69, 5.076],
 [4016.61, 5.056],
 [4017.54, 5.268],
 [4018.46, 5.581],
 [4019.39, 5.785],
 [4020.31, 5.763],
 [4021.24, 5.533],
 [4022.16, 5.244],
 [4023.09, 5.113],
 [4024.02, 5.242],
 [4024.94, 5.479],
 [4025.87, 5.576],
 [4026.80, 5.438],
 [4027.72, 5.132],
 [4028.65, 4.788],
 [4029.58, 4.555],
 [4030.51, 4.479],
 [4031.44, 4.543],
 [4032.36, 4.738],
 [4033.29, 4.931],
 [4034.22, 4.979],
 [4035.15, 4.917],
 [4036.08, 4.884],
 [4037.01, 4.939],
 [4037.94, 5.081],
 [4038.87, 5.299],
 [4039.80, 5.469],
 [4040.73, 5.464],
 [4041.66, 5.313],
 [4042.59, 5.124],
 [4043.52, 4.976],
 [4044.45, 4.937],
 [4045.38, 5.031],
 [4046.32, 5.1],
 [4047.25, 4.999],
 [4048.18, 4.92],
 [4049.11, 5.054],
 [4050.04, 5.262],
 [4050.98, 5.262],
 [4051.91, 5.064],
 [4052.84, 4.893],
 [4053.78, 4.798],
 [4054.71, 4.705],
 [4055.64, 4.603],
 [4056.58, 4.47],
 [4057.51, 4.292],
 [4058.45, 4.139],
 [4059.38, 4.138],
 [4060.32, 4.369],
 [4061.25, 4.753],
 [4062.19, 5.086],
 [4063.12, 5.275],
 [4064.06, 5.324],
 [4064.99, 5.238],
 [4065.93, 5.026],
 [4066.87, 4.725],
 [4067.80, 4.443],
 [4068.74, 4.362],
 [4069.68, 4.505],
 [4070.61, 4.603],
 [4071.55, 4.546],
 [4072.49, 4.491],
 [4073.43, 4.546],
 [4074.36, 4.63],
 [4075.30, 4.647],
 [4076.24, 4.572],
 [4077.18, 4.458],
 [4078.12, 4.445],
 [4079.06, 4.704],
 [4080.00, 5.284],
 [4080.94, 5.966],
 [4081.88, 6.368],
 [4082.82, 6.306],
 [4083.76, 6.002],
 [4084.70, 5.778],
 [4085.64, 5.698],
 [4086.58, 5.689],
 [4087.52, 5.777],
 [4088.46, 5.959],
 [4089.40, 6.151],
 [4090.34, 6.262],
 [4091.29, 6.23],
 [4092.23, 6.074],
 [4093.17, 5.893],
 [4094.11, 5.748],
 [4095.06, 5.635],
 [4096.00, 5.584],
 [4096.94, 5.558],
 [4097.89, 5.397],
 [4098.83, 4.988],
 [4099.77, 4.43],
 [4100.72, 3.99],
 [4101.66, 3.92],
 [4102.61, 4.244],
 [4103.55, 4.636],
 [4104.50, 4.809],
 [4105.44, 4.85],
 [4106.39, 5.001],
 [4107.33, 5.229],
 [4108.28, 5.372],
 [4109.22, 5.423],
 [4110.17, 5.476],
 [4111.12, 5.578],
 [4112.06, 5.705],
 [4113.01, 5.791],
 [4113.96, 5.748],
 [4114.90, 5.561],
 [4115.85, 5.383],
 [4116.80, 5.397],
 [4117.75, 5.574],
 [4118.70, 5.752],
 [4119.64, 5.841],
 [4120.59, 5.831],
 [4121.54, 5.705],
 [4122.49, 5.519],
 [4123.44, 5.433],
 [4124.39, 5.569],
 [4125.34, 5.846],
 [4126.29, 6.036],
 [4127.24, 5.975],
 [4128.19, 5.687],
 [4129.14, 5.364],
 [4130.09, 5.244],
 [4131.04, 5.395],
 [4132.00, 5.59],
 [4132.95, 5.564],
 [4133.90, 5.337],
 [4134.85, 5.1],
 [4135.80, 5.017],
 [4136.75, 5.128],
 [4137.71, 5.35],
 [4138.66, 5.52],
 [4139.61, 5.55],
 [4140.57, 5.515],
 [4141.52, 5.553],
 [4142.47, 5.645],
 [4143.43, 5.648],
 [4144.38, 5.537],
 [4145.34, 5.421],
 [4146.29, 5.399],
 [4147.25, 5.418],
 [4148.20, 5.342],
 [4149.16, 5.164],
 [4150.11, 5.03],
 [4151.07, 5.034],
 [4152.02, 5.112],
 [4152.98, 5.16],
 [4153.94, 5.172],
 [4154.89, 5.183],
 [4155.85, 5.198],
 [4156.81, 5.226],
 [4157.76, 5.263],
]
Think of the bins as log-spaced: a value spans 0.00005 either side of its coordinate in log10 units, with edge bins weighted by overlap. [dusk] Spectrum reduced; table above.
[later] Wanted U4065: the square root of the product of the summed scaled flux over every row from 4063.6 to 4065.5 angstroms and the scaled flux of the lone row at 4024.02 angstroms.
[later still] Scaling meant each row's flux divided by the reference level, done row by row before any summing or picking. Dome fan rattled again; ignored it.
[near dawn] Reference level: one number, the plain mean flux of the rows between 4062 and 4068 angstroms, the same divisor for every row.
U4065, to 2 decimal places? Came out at 1.48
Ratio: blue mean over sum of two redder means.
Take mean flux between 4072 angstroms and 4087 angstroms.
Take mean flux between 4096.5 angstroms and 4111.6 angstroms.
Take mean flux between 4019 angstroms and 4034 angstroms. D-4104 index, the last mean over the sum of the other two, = 0.51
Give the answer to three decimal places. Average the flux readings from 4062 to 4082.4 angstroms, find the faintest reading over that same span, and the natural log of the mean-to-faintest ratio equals 0.111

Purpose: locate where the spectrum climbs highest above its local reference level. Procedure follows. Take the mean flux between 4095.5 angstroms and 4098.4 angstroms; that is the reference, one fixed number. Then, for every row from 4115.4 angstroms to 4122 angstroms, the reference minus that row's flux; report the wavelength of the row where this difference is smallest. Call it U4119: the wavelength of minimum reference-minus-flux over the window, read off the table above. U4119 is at 4119.64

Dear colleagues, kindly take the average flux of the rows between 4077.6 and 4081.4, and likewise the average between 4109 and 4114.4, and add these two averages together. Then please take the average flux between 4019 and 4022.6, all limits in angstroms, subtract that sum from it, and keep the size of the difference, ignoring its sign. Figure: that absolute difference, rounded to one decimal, 5.1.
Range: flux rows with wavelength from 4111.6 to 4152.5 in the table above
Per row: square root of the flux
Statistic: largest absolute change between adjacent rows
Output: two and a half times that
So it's 0.17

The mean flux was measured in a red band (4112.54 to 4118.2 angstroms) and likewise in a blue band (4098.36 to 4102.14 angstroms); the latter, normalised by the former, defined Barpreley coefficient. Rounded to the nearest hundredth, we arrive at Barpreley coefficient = 0.78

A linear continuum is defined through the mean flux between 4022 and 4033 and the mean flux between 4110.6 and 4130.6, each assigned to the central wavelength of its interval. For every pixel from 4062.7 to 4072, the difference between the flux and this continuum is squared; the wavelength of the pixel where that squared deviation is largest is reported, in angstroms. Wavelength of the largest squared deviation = 4068.74 angstroms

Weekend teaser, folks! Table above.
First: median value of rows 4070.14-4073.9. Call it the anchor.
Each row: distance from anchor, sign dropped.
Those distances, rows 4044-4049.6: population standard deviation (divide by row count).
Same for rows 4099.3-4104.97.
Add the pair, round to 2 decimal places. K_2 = 0.27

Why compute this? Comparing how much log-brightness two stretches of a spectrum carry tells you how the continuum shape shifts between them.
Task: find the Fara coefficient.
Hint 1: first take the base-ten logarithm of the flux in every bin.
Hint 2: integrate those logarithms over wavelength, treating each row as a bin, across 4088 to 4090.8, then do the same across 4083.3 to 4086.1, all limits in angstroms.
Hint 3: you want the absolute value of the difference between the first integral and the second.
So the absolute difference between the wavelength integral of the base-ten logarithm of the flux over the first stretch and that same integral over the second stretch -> 0.06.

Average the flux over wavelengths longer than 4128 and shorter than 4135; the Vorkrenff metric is 5.4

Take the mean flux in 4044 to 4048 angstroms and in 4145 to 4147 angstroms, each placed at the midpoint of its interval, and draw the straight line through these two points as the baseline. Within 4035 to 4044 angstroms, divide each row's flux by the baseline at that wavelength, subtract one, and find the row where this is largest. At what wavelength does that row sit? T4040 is 4039.80 angstroms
